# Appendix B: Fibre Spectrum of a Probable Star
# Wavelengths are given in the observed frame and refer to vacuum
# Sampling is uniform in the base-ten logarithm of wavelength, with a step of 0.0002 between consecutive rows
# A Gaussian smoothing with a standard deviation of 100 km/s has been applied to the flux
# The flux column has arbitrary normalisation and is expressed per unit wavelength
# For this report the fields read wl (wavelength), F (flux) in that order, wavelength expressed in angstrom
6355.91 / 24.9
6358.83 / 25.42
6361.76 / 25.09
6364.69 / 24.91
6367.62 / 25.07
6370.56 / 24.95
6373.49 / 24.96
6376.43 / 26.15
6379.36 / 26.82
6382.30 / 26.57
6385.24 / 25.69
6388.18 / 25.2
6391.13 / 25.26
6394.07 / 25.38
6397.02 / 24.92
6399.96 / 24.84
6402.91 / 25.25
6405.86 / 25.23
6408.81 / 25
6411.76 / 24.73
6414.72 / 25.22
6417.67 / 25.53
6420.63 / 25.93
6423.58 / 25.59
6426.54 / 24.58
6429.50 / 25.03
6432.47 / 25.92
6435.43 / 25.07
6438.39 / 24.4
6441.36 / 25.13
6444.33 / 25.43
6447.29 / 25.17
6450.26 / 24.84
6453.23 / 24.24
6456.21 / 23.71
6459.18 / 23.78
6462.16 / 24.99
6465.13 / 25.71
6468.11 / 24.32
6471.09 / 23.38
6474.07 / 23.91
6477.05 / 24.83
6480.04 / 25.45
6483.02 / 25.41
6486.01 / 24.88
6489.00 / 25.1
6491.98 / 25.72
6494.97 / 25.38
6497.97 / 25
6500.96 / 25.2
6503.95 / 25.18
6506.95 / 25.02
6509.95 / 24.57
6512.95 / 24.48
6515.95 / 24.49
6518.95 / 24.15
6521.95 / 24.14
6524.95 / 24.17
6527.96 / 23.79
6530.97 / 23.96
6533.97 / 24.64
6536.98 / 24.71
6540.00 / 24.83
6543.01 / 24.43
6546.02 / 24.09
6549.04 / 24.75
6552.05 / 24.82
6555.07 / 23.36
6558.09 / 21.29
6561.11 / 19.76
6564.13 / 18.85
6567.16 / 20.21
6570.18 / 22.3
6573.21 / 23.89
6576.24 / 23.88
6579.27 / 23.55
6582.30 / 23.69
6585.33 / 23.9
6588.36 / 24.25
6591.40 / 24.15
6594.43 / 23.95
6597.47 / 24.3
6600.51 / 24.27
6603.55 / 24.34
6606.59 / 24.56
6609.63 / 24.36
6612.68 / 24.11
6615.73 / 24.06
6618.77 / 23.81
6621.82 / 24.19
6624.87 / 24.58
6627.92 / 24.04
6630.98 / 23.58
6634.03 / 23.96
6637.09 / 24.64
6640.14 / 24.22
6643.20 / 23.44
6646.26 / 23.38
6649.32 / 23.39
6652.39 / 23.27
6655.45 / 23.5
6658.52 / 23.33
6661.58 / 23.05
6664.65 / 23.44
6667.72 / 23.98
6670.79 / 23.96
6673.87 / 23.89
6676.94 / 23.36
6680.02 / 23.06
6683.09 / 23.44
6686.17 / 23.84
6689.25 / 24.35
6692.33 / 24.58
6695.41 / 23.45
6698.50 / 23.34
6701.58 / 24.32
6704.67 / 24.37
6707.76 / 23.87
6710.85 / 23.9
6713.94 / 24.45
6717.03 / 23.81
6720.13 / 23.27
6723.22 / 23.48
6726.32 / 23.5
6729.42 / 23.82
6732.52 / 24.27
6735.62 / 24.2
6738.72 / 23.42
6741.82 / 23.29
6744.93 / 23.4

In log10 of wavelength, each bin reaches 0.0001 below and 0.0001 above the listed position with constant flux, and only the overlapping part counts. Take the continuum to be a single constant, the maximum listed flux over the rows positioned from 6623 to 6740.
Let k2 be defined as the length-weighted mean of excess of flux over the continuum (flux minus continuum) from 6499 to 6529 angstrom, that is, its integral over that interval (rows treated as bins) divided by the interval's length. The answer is -0.1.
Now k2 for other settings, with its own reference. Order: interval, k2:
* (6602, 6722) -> -0.8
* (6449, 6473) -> -0.3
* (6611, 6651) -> -0.7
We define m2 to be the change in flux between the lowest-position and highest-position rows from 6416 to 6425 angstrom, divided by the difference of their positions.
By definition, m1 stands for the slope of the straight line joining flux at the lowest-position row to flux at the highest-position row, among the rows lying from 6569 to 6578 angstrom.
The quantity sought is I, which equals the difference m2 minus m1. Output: -0.25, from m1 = 0.26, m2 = 0.010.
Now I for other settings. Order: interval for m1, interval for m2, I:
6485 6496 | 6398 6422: 0.00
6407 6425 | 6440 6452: -0.07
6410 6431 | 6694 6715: 0.04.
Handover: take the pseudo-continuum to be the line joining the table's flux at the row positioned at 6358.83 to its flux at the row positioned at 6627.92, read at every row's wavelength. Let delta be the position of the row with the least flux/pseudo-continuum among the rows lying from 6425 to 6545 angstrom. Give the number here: 6471.09 angstrom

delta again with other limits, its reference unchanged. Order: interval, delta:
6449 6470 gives 6456.21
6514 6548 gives 6527.96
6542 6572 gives 6564.13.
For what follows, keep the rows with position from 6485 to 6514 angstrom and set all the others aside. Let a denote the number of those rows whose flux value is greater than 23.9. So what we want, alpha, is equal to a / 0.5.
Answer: 20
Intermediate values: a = 10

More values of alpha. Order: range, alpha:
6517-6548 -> 18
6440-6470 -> 16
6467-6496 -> 18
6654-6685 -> 4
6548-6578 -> 4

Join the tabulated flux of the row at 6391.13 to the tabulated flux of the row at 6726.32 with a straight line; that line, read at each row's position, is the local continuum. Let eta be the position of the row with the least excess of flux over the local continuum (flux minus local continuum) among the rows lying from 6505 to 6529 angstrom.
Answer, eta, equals 6527.96 angstrom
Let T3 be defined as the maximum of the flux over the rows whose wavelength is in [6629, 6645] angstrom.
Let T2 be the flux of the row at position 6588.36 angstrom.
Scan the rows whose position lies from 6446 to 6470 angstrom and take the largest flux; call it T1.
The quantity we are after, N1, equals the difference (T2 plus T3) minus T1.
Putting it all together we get 23.2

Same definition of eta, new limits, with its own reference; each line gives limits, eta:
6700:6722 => 6720.13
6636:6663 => 6661.58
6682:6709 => 6698.50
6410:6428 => 6426.54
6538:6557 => 6555.07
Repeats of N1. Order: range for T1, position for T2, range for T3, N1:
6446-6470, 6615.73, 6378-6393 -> 25.2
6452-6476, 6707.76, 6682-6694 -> 22.7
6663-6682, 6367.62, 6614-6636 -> 25.7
